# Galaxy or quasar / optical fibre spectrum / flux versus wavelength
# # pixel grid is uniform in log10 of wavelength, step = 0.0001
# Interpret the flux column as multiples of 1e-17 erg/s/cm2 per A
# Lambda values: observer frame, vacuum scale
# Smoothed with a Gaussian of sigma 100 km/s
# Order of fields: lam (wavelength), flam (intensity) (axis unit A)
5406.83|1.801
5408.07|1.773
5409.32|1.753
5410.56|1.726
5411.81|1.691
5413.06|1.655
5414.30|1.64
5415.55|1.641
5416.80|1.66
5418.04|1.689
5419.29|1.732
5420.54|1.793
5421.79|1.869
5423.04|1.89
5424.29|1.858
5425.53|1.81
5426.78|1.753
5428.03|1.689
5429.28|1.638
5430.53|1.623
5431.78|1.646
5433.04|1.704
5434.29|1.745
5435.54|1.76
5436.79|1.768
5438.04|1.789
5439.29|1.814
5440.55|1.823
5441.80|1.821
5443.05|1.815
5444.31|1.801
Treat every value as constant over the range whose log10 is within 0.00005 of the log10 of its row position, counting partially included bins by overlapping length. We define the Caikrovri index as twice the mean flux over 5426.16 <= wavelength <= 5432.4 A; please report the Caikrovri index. 3.34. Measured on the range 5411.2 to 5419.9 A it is 3.35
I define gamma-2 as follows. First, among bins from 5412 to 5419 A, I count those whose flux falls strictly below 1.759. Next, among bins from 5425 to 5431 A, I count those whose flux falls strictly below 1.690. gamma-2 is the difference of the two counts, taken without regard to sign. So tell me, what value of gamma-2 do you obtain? 2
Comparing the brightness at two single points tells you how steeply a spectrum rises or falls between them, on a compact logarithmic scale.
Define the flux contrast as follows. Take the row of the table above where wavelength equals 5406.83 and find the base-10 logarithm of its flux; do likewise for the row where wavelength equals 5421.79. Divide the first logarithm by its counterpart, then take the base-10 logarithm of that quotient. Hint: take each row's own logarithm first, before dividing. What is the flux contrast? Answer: -0.027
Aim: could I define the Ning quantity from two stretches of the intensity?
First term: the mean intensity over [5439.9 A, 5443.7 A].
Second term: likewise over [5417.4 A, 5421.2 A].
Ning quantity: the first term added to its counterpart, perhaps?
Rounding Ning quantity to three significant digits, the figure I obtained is 3.56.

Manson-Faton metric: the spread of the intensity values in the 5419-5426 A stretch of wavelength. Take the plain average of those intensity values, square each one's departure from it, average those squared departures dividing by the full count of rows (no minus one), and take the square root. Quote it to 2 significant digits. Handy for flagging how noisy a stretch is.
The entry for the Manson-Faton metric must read 0.053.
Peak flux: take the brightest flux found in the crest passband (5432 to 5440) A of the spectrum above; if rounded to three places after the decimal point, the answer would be 1.814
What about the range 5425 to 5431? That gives 1.810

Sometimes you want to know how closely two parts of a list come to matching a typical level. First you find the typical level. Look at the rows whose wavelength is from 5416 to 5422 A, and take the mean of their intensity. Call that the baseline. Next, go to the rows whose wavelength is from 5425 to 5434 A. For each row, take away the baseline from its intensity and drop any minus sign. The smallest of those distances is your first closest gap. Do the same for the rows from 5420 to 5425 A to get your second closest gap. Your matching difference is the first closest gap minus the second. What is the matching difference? -0.04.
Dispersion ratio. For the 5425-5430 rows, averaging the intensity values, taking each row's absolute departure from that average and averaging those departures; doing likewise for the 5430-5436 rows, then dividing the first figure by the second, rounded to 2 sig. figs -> 1.2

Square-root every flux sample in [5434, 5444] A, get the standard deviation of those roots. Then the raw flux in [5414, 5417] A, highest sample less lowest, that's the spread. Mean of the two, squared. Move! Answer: 0.0002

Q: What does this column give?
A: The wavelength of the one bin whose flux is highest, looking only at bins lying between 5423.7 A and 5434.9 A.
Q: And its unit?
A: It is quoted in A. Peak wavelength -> 5424.29 A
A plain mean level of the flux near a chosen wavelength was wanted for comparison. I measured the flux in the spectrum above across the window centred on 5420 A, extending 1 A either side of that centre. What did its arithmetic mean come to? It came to 1.76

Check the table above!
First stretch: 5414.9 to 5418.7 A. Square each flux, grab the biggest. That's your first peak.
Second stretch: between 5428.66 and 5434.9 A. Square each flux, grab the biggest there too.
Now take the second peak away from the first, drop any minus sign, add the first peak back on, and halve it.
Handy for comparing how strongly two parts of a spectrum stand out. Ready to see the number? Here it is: 1.52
